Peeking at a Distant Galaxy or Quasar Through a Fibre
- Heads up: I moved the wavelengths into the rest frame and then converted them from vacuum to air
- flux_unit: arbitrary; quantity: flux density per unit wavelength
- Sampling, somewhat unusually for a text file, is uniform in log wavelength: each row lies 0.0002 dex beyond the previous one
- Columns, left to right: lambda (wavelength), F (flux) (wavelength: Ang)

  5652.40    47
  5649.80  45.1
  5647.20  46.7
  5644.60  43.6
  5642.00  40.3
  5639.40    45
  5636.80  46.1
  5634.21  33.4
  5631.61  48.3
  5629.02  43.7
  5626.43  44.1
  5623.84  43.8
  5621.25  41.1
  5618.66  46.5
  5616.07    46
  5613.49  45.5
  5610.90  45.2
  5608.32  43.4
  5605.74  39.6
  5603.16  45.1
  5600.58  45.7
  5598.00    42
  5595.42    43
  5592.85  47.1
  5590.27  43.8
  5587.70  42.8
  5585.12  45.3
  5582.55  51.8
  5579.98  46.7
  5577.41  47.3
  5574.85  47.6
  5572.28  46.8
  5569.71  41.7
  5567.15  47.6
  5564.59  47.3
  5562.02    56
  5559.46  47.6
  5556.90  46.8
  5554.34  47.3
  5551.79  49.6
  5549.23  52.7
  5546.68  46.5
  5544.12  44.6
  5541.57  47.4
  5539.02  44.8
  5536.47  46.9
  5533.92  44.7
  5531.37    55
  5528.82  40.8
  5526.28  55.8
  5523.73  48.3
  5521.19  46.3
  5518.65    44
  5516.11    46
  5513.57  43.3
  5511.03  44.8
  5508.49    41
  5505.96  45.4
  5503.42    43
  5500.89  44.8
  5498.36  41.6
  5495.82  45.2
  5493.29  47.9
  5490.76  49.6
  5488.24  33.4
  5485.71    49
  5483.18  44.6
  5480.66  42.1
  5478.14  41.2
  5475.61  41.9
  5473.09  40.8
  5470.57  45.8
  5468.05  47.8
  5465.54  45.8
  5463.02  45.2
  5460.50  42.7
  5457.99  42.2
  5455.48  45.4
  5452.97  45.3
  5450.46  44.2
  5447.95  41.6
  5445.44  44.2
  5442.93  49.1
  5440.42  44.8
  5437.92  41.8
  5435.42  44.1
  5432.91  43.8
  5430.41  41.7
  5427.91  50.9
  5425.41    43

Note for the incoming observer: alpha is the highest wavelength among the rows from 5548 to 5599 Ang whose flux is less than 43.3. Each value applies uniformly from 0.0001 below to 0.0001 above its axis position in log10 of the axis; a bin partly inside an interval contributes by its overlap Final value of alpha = 5598.00 Ang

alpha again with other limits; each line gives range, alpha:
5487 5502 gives 5498.36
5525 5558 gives 5528.82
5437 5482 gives 5480.66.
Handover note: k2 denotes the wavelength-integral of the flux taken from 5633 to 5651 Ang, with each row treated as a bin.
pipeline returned 773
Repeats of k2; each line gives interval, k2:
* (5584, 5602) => 796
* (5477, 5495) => 793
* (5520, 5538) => 868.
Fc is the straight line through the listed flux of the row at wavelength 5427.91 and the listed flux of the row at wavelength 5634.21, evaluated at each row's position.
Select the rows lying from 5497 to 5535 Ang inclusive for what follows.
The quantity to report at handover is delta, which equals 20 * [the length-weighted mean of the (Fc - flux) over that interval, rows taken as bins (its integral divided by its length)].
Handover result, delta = -45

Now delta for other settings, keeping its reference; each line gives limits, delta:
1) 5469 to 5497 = 48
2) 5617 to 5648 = -200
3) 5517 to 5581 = -139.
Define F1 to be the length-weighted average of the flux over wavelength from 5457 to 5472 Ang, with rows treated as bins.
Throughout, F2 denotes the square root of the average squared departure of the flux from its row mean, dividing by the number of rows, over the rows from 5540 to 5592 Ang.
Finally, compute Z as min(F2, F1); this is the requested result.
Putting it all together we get 3.2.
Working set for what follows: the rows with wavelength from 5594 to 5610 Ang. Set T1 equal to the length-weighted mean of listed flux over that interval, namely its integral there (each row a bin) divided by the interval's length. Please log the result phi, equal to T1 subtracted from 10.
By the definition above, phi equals -33.2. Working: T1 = 43.2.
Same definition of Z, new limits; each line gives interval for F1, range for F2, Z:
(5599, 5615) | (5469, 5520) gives 3.4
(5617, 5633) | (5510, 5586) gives 3.6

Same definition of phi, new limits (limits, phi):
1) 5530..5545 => -37.3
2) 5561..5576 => -37.7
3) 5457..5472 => -34.9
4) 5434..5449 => -34.3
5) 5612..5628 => -34.5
